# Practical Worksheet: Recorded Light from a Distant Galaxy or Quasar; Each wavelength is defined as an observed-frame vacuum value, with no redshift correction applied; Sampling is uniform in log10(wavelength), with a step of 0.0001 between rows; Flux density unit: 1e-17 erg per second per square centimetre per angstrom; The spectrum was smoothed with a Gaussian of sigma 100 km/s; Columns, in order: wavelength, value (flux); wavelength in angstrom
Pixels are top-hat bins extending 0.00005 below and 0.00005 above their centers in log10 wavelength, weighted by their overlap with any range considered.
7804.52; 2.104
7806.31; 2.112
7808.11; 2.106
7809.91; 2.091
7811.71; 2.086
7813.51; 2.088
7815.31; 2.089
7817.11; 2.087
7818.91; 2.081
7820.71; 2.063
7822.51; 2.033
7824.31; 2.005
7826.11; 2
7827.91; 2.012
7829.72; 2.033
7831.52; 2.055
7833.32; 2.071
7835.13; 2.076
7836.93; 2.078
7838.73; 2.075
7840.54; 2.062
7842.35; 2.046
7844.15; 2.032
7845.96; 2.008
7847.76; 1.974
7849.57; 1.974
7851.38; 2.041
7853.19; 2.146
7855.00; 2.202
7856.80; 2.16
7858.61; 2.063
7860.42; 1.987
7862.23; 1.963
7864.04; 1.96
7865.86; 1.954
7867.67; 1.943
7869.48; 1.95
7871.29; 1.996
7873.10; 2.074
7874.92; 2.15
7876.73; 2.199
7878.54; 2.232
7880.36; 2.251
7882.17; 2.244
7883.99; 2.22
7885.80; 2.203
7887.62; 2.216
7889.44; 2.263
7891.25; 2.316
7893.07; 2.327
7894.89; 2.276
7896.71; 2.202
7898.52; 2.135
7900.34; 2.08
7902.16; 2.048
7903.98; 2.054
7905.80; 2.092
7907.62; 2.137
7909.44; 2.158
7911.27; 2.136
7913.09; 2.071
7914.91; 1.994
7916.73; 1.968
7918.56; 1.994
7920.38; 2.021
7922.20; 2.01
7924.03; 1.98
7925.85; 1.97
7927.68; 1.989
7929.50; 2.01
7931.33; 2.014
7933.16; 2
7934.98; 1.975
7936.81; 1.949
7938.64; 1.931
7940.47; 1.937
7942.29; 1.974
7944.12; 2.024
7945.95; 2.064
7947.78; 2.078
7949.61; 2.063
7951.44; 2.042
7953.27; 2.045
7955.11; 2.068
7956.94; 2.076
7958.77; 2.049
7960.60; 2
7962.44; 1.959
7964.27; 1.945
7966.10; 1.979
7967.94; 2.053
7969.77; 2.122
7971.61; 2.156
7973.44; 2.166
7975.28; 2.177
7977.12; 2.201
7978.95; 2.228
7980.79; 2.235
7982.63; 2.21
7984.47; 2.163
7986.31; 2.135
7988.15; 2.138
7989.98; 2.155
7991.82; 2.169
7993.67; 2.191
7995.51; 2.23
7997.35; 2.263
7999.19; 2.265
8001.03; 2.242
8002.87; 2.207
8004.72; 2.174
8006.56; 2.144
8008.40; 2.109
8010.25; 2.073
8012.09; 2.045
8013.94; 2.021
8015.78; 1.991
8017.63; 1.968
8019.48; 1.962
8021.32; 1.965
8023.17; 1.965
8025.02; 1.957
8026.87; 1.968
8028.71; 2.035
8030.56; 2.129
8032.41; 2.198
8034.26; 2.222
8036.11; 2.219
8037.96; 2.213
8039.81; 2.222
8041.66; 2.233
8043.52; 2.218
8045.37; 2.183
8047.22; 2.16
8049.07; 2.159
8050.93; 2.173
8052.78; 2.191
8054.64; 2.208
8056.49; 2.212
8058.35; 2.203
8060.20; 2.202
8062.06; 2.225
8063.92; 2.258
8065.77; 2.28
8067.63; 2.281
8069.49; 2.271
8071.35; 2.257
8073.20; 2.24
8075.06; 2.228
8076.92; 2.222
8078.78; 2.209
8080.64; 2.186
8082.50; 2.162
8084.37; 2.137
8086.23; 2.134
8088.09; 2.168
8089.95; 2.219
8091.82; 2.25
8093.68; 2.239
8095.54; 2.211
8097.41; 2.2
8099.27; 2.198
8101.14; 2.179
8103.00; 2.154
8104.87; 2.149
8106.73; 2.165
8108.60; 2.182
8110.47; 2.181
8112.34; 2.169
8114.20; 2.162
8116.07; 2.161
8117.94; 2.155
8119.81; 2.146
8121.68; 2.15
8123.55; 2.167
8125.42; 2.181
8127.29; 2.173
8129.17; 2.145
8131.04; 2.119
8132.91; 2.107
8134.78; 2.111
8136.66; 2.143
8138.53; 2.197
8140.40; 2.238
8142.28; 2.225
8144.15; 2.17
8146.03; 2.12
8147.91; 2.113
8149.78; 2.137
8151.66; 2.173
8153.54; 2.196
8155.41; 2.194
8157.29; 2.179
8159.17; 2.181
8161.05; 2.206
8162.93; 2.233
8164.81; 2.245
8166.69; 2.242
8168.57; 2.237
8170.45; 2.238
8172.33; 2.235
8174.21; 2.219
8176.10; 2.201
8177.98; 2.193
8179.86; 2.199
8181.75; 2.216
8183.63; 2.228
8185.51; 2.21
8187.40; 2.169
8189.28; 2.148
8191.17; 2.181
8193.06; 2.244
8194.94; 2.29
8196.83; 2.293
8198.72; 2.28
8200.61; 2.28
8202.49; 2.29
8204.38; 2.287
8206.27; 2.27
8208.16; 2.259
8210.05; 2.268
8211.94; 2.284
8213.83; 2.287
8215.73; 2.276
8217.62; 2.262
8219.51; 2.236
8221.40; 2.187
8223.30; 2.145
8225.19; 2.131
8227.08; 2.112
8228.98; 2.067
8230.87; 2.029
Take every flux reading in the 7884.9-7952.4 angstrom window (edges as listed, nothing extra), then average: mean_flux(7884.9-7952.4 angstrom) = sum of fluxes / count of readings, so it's 2.073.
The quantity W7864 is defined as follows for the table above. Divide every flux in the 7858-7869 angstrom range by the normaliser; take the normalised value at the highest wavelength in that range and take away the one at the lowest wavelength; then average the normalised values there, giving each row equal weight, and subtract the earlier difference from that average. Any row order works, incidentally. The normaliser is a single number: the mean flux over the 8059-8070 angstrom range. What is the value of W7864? 0.93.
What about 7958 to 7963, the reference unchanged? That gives 0.93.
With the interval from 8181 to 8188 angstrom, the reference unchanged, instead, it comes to 1.00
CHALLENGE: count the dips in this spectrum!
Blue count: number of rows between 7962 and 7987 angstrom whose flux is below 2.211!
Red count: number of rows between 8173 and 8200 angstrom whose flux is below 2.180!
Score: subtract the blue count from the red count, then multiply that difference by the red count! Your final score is -20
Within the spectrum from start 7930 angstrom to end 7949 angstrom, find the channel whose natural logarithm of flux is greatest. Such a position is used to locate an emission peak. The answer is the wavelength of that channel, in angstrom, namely 7947.78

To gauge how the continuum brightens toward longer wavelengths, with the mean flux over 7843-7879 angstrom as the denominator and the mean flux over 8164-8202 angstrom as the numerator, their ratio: 1.09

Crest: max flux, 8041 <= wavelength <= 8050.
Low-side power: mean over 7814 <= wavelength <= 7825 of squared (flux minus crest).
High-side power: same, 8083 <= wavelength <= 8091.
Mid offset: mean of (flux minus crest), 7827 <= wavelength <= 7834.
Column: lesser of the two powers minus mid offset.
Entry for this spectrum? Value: 0.20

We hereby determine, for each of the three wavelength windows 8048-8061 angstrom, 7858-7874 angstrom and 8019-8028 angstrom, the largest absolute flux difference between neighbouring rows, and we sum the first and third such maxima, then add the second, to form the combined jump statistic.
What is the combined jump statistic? 0.11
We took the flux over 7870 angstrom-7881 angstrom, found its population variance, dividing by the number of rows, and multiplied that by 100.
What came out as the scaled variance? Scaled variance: 0.81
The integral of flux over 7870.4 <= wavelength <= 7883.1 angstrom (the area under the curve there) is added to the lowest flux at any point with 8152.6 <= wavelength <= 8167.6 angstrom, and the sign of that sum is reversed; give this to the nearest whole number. -30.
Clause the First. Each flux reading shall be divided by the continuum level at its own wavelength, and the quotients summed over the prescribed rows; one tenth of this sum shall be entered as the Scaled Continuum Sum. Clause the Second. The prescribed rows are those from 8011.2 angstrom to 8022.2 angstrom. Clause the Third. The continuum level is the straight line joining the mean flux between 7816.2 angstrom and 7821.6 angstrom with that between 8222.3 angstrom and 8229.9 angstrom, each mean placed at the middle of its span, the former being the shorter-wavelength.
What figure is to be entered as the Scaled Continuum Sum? 0.57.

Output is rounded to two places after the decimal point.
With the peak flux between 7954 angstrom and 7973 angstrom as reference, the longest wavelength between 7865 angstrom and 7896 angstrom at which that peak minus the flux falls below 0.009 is 7894.89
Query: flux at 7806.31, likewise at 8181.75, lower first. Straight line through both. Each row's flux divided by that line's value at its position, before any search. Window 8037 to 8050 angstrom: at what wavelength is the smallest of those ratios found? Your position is 8049.07 angstrom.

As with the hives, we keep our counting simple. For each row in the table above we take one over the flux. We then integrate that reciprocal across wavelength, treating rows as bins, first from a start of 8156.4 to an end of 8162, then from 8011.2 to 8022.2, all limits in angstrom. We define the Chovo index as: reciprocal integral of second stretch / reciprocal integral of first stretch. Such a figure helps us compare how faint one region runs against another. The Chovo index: 2.16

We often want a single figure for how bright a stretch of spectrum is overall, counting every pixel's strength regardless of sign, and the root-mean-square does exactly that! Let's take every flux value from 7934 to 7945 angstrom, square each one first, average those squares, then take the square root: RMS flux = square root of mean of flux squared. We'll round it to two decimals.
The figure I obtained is 1.97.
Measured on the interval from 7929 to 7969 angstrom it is 2.01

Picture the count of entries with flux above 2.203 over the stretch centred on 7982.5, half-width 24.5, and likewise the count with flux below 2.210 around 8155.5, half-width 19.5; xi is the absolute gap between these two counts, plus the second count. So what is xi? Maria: 16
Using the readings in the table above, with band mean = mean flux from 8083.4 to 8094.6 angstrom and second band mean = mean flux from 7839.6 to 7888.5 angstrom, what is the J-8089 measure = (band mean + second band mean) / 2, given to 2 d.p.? 2.14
